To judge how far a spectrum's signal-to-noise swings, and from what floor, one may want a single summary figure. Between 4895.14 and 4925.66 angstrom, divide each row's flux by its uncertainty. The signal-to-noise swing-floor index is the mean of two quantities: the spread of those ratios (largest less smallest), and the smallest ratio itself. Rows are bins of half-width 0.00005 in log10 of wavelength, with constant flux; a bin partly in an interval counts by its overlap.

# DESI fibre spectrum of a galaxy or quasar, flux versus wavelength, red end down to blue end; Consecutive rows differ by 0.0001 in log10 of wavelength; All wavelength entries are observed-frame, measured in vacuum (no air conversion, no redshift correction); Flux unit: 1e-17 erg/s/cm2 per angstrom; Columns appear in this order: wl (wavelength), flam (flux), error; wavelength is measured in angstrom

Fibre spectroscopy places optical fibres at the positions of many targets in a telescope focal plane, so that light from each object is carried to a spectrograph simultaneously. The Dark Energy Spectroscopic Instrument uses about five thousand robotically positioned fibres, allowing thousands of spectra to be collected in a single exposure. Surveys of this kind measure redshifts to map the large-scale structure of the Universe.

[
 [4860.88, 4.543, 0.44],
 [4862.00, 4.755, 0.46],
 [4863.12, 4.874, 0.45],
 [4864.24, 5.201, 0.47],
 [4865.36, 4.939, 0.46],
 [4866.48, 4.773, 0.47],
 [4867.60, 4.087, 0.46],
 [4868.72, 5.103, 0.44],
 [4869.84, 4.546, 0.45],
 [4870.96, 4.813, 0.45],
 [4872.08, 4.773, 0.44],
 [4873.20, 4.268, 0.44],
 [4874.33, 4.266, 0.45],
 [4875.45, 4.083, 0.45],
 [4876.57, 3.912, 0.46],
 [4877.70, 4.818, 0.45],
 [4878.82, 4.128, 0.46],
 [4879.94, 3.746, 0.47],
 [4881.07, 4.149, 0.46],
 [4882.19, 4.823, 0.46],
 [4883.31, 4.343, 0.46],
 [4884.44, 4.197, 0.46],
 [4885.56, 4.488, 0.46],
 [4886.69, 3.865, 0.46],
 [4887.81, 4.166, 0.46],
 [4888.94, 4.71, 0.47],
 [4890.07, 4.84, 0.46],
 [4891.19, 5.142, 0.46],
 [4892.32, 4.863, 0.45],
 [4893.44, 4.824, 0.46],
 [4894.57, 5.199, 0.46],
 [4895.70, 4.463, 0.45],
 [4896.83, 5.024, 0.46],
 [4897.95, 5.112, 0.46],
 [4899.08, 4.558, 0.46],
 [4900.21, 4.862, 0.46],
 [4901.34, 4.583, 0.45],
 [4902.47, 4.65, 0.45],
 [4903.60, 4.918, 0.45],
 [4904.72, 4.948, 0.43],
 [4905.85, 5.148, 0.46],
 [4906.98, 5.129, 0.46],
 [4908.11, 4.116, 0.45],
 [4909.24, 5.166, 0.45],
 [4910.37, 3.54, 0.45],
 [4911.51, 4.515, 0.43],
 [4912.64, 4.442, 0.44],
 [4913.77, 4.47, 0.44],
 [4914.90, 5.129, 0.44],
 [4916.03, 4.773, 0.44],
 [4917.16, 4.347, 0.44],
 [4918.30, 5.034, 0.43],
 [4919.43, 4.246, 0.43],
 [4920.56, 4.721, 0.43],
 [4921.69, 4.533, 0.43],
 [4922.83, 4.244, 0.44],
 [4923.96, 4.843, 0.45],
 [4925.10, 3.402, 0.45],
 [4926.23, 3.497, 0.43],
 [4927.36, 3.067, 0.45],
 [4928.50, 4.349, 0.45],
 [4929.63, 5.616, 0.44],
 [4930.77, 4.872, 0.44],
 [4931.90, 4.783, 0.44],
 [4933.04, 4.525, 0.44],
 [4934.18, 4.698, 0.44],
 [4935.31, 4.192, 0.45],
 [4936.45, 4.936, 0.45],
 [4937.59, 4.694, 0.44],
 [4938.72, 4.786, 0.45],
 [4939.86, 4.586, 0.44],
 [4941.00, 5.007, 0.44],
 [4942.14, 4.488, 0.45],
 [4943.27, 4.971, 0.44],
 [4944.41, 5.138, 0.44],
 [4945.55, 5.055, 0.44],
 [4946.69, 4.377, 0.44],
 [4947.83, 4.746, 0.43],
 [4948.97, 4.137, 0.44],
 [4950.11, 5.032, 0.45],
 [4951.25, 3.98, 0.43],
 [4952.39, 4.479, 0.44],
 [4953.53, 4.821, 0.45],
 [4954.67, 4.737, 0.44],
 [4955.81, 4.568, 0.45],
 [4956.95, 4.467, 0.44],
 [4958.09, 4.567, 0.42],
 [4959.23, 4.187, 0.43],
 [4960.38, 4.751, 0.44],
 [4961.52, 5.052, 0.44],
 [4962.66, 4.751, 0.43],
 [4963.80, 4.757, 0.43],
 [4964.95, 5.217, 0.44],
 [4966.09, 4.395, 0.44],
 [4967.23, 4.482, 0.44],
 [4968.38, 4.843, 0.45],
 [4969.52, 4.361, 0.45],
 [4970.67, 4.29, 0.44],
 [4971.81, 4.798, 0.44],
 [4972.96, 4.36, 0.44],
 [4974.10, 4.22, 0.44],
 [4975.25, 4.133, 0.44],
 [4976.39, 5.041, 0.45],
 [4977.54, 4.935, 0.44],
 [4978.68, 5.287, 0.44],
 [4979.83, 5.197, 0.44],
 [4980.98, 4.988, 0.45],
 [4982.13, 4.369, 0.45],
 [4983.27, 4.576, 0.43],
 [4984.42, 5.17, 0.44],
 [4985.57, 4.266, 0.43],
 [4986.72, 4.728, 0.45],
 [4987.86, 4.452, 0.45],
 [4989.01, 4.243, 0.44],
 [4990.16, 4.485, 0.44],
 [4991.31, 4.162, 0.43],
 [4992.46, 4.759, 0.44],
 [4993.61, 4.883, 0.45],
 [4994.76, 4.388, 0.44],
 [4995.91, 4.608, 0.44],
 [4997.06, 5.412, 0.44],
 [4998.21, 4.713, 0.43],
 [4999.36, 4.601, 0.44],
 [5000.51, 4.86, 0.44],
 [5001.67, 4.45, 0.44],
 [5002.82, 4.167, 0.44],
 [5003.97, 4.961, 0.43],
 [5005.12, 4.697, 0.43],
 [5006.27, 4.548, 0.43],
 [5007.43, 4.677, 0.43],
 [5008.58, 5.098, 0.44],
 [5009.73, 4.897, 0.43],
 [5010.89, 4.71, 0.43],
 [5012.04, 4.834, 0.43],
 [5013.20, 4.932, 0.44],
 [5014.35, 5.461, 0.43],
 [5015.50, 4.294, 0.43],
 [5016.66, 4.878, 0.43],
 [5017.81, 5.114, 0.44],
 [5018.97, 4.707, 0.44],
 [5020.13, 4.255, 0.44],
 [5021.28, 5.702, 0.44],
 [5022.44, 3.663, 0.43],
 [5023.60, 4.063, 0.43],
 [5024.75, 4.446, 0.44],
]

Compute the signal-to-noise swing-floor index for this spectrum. 5.85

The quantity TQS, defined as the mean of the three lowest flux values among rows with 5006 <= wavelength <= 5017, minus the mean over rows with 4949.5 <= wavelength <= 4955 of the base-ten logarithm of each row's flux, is 3.84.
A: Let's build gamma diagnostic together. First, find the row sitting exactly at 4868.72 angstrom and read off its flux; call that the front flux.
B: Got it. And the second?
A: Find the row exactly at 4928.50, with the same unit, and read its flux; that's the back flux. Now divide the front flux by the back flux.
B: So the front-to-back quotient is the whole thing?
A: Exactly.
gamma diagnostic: 1.17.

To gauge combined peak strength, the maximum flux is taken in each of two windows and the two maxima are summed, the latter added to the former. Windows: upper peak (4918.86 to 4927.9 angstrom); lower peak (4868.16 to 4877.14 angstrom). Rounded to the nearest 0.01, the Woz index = 9.95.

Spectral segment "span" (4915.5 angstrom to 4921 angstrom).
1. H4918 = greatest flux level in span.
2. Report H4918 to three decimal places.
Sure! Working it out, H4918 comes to 5.034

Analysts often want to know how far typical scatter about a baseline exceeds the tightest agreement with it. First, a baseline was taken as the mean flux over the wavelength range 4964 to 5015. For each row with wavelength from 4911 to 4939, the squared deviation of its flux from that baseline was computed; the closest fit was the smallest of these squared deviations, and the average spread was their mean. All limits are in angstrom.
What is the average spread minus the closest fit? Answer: 0.33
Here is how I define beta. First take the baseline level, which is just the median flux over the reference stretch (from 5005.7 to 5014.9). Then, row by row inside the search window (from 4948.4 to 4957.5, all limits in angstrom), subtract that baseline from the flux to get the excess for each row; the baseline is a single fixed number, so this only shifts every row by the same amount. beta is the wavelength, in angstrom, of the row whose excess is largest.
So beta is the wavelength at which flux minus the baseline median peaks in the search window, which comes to 4950.11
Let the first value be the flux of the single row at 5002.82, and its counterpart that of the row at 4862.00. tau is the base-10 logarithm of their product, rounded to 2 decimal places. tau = 1.30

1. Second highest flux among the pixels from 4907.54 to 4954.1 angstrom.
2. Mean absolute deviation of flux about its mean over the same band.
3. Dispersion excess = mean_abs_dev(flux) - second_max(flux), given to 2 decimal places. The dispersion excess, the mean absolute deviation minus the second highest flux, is -4.78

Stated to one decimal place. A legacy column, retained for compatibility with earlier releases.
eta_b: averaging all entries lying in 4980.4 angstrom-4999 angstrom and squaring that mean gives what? 21.5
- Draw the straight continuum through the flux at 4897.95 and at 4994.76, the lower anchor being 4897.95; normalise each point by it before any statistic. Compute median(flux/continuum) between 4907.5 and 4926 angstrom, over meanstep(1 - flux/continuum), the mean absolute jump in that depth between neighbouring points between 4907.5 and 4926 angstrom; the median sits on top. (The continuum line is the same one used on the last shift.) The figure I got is 6.9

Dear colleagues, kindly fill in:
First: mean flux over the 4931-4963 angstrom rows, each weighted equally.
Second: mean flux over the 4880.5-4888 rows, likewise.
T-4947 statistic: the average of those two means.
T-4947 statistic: 4.48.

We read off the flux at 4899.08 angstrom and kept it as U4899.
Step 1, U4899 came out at 4.558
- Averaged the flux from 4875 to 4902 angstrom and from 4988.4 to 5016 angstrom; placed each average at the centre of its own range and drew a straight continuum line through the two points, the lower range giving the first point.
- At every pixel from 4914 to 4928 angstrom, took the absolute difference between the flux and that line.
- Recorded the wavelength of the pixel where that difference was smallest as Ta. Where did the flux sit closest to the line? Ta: 4921.69 angstrom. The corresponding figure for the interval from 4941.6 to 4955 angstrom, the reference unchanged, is 4954.67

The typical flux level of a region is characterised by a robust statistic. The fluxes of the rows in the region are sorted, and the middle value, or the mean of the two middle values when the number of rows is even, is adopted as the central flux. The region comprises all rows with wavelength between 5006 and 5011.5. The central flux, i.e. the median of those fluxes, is 4.71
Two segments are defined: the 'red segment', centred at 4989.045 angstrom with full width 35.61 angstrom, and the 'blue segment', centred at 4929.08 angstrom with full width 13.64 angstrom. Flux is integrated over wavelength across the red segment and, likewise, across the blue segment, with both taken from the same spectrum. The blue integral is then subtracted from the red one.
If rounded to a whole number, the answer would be 107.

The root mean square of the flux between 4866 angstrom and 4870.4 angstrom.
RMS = 4.642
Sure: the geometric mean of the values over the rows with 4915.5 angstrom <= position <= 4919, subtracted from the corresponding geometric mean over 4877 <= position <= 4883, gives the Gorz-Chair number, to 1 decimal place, -0.4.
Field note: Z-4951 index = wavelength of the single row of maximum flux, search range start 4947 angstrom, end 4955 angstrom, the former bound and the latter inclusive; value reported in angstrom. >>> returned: 4950.11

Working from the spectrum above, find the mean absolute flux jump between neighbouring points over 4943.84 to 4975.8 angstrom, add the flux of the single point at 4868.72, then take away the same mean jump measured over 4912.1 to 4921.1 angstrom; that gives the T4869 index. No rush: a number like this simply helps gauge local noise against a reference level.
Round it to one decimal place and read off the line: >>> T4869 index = 5.0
